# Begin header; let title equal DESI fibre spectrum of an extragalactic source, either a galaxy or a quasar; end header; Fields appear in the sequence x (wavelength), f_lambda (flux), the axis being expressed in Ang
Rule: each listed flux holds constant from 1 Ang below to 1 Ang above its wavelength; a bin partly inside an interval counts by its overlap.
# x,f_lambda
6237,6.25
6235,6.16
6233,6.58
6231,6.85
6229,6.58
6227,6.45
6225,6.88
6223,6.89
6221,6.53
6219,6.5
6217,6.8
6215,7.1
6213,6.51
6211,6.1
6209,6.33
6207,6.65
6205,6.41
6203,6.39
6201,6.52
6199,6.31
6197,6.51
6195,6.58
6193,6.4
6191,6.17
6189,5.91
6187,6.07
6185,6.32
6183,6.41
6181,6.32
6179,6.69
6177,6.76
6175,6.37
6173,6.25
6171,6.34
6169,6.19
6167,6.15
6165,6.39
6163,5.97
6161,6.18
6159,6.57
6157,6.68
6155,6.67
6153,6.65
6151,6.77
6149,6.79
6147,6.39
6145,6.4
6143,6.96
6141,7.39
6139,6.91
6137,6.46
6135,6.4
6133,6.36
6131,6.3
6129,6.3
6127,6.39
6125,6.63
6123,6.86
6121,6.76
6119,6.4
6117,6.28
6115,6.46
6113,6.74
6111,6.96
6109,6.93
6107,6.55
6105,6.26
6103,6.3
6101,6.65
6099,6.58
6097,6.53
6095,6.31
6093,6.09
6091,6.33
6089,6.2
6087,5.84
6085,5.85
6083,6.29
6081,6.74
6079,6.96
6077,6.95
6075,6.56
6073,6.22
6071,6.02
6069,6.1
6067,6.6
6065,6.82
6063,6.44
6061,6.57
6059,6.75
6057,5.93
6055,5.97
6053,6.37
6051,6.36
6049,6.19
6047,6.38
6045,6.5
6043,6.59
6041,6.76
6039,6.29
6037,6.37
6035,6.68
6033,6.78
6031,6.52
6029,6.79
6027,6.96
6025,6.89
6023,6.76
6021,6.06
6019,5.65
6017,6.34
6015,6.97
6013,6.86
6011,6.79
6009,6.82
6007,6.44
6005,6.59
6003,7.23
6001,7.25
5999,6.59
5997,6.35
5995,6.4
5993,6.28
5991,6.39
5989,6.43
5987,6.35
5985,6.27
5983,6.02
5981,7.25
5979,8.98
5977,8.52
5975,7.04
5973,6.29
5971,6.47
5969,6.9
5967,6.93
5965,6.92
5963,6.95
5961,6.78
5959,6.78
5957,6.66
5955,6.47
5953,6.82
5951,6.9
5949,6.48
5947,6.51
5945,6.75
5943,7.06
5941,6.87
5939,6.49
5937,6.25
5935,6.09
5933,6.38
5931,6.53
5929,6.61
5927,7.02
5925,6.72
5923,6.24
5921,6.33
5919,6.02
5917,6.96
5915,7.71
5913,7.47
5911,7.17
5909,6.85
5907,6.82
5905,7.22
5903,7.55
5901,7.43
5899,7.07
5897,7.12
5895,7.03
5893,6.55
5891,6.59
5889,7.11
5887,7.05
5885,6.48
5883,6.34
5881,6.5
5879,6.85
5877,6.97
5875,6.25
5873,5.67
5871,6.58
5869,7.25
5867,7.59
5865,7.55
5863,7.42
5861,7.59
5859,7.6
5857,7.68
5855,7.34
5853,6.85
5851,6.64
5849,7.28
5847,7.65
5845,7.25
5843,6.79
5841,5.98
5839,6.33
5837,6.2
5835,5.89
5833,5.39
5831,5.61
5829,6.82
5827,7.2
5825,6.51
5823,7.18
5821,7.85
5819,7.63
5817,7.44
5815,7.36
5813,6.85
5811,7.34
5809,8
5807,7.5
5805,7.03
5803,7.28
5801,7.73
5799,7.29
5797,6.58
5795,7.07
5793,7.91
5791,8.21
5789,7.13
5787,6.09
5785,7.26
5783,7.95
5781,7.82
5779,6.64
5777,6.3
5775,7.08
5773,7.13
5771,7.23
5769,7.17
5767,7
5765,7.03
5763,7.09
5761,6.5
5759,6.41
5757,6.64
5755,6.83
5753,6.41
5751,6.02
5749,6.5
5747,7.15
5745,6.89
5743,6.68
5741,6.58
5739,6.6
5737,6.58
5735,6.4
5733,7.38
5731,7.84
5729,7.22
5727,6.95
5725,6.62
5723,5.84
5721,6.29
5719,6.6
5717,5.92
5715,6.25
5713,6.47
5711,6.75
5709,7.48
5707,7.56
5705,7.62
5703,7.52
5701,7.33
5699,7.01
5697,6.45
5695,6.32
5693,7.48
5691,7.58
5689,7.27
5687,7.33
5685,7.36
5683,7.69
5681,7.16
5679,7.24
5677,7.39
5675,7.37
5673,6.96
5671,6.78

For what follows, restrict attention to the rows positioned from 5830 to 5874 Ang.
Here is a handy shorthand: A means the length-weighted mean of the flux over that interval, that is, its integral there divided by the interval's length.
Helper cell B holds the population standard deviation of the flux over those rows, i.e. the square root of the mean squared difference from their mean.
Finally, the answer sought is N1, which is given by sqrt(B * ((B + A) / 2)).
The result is 1.7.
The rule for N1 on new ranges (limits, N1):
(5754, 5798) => 1.4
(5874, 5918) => 1.2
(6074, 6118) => 1.0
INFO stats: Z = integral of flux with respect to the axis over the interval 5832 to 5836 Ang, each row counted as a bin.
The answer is 23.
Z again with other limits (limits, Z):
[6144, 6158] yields 93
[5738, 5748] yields 68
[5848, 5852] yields 28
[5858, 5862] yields 30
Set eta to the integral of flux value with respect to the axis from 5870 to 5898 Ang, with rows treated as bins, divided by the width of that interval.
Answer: 6.6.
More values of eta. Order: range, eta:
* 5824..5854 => 6.6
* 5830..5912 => 6.9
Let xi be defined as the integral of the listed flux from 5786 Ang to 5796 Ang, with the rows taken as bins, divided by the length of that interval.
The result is 7.28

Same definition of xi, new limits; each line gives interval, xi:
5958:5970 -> 6.88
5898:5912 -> 7.16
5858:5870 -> 7.50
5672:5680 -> 7.24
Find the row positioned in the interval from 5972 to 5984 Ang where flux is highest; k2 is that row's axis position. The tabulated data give 5979 Ang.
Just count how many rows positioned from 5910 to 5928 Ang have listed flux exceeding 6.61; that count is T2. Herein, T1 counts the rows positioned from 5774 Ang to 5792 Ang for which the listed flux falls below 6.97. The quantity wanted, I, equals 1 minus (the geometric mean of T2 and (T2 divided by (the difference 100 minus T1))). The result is 0.39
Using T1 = 3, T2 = 6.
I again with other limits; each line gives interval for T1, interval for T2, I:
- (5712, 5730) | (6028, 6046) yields 0.58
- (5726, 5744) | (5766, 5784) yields 0.17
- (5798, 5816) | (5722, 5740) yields 0.50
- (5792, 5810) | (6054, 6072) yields 0.80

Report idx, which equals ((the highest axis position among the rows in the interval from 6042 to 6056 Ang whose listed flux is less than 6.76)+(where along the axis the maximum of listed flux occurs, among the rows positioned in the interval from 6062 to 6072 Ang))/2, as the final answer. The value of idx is 6060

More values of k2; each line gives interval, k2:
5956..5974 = 5963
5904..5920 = 5915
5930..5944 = 5943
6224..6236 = 6225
